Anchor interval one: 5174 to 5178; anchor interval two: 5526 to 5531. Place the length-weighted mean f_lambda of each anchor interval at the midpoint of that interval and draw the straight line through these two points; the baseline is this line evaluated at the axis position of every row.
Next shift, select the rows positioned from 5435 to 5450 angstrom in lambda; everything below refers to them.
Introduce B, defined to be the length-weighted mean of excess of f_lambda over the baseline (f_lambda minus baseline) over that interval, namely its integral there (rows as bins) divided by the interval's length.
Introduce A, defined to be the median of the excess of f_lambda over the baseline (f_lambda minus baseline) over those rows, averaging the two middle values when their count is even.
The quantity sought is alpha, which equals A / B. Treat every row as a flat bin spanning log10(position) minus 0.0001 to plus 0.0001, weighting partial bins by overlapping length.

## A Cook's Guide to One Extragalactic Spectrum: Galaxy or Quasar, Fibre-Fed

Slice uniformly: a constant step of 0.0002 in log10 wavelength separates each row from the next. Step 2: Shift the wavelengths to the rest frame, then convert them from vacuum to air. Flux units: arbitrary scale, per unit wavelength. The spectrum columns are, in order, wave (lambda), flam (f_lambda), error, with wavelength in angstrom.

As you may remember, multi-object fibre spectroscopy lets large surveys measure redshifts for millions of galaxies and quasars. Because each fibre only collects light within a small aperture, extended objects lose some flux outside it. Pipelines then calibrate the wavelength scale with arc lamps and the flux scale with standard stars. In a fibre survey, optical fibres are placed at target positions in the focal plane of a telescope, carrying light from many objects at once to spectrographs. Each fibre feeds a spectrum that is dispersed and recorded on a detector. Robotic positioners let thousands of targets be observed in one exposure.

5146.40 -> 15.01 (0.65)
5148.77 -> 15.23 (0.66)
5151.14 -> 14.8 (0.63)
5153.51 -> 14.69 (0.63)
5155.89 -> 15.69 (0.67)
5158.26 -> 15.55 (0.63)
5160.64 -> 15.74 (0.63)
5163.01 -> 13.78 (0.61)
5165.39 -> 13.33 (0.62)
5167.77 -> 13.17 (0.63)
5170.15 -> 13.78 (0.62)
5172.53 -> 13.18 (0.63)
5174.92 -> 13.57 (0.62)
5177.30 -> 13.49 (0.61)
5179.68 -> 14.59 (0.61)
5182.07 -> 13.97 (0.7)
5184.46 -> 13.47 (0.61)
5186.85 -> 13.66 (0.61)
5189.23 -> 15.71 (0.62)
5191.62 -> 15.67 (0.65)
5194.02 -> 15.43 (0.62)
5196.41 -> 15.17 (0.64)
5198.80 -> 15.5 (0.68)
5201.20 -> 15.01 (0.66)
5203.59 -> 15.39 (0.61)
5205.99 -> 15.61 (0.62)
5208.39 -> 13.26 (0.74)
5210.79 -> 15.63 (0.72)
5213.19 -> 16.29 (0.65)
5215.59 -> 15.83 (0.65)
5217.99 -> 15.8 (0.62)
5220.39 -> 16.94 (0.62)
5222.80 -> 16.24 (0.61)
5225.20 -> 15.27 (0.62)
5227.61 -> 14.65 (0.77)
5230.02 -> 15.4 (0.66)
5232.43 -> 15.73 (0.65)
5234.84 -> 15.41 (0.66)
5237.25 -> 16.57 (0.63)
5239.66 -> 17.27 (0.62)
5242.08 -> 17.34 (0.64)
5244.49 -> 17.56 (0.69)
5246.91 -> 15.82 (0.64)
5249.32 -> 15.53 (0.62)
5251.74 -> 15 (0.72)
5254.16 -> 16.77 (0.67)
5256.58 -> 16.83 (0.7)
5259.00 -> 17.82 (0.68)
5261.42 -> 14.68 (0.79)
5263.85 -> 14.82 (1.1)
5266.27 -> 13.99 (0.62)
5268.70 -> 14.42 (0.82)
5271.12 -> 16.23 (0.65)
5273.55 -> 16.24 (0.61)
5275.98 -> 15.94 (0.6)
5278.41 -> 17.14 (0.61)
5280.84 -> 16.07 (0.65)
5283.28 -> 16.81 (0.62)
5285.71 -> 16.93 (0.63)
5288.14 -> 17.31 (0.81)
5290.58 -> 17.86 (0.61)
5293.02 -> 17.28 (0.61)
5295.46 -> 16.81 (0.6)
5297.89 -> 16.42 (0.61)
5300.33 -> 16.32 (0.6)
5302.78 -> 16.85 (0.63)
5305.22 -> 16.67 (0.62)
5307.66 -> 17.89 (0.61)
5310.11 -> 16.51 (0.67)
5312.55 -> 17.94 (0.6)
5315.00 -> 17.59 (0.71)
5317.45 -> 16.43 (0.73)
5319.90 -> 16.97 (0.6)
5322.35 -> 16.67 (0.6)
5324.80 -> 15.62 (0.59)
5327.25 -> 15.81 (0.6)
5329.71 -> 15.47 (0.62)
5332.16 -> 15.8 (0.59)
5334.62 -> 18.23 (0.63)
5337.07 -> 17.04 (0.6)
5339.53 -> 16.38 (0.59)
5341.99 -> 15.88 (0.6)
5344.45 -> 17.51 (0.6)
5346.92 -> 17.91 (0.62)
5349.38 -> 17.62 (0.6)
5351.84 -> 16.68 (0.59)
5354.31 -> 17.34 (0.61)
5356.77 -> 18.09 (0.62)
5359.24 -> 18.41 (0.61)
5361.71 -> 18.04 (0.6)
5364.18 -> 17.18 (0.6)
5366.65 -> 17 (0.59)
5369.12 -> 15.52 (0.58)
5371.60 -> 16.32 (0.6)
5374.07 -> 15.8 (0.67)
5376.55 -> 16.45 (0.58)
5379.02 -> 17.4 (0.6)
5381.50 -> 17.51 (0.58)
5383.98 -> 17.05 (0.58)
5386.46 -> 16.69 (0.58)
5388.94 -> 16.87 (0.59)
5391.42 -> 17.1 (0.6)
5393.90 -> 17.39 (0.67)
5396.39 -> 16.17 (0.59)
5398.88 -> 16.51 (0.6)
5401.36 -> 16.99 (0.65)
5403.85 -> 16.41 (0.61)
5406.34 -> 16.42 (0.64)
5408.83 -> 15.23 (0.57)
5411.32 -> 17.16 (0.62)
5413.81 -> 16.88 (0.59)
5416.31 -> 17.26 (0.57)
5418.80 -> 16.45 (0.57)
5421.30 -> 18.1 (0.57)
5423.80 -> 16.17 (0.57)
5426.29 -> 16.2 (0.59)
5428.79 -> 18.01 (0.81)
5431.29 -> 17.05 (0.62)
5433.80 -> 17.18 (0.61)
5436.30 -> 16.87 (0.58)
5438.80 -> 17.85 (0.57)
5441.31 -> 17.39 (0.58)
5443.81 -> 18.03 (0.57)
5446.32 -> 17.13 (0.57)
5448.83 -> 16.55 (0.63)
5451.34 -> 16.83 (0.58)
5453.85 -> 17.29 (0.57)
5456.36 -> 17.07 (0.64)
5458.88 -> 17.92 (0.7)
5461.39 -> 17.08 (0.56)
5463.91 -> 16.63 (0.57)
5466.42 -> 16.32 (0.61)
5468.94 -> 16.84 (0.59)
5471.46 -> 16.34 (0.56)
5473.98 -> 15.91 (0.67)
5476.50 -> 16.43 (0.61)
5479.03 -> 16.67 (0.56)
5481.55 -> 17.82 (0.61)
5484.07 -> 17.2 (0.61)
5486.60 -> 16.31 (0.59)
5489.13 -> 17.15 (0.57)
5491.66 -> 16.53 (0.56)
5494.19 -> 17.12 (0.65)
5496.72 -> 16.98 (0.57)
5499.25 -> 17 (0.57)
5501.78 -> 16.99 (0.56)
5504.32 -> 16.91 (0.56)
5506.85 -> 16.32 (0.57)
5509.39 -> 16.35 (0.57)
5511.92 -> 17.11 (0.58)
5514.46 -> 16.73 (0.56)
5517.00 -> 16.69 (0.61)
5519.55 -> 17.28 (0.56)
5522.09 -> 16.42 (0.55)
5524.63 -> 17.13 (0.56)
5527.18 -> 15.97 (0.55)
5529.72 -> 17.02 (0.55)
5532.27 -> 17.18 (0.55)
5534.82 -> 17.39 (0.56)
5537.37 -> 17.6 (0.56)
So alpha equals 0.96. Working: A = 1.46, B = 1.5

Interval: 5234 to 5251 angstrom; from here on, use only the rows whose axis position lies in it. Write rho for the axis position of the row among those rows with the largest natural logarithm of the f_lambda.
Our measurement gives 5244.49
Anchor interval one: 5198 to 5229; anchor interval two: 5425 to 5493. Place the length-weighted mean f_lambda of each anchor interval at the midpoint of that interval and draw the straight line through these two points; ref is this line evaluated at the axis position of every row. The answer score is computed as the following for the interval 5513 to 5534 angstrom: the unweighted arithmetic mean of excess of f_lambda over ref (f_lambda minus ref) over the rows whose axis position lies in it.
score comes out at -0.6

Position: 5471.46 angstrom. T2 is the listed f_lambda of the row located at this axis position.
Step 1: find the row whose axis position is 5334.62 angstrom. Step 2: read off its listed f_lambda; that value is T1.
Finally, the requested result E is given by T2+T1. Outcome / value 35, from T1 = 18.23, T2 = 16.34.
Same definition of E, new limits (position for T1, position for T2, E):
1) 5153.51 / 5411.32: 32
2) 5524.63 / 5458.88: 35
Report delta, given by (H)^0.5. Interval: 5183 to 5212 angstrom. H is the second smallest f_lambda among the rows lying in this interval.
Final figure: 3.67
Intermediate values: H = 13.47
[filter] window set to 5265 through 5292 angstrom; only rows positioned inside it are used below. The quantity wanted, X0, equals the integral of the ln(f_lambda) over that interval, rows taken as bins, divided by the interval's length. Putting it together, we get 2.79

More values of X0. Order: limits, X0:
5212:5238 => 2.76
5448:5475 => 2.82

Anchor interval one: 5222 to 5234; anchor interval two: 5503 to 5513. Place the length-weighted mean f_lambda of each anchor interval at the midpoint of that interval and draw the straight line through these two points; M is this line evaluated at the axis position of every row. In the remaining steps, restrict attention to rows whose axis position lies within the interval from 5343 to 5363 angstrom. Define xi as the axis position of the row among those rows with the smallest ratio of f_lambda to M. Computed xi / 5351.84 angstrom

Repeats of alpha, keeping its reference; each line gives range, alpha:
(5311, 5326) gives 0.97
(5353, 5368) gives 1.02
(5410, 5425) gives 1.05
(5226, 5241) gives 0.86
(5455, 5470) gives 0.96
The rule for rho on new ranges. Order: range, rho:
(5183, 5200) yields 5189.23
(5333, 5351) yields 5334.62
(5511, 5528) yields 5519.55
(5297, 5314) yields 5312.55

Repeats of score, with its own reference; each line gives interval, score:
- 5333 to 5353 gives 0.9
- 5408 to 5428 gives -0.1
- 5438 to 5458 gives 0.4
